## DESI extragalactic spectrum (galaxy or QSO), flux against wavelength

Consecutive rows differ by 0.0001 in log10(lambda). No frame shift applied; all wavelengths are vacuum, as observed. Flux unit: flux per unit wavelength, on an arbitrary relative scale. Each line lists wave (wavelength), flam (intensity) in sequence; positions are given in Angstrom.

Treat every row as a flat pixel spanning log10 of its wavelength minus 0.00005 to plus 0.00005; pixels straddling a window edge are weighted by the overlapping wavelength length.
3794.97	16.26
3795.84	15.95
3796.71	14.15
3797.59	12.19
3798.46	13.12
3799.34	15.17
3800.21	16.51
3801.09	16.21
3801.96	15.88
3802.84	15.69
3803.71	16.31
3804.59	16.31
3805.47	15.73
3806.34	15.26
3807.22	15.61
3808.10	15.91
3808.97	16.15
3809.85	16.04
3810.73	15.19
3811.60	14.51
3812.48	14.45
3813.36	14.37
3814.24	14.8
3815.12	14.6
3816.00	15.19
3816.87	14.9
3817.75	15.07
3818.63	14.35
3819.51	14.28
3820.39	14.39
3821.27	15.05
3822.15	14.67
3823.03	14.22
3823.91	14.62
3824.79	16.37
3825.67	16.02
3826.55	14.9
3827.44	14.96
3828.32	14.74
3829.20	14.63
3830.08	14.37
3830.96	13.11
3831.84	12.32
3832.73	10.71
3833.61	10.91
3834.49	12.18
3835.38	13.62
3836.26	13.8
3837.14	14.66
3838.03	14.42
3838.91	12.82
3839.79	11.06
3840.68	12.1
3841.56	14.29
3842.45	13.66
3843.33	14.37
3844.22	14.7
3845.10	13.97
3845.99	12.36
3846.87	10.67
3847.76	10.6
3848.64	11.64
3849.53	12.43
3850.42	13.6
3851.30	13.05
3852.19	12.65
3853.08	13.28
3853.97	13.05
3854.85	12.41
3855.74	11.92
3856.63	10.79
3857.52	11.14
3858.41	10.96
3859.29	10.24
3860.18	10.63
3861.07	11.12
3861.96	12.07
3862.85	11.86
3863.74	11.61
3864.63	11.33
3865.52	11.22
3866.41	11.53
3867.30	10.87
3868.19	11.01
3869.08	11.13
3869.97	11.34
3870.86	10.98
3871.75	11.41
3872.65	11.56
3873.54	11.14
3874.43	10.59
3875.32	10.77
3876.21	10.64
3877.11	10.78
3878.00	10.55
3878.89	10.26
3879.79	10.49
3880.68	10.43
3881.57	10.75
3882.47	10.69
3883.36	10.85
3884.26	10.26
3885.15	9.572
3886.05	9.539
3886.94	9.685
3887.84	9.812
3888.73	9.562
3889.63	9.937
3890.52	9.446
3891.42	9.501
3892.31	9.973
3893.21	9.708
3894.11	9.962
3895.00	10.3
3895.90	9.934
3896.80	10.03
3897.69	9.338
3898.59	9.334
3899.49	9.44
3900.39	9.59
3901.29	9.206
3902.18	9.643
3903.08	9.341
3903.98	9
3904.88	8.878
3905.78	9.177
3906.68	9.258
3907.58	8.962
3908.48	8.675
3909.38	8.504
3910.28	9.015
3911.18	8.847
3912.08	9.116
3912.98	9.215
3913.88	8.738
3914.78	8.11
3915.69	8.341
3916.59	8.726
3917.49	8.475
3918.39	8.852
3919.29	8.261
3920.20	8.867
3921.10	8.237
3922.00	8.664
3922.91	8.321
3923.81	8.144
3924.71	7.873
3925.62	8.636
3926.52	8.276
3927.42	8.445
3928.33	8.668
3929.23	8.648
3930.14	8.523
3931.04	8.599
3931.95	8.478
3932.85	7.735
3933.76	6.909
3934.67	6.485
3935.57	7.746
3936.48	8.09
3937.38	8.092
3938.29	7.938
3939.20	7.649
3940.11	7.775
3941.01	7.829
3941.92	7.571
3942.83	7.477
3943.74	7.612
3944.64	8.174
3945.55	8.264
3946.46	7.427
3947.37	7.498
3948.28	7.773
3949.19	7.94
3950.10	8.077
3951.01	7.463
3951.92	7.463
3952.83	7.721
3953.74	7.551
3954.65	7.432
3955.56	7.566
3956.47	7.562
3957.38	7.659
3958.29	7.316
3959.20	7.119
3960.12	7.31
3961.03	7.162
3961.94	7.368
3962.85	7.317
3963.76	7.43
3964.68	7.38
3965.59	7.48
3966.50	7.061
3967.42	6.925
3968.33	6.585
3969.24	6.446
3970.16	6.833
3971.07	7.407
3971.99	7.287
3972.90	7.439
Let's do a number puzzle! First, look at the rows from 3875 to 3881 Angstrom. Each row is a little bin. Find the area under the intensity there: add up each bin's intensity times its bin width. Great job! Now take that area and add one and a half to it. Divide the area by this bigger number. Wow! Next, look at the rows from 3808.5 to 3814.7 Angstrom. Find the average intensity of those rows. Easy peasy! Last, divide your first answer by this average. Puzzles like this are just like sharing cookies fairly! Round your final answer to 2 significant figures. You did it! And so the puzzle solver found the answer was 0.065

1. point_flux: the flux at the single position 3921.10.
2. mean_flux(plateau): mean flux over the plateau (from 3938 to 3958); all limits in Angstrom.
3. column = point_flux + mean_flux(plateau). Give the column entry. 16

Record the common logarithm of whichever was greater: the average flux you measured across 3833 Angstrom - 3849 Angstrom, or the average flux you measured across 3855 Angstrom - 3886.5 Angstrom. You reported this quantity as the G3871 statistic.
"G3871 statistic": 1.11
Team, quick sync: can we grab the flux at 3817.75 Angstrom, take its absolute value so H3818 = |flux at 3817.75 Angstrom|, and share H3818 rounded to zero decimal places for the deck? 15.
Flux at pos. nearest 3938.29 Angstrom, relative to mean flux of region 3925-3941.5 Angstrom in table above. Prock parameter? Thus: 0.99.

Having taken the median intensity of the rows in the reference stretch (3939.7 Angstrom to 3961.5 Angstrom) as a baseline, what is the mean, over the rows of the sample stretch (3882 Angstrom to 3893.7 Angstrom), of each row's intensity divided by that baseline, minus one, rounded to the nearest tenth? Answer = 0.3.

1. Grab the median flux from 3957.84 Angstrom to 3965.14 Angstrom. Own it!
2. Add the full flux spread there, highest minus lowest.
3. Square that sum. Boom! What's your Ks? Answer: 58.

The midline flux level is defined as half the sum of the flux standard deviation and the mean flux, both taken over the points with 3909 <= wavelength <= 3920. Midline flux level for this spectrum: 4.5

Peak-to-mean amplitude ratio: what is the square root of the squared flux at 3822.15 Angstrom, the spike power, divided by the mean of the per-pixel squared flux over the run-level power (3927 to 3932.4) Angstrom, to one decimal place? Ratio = 1.7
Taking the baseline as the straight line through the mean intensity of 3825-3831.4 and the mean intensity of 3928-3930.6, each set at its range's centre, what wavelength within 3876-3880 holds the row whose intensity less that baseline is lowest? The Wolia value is 3878.89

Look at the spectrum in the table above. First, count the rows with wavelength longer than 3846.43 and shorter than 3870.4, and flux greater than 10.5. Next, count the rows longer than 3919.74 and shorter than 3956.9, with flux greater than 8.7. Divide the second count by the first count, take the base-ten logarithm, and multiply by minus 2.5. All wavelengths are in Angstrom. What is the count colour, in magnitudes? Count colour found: 3.5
